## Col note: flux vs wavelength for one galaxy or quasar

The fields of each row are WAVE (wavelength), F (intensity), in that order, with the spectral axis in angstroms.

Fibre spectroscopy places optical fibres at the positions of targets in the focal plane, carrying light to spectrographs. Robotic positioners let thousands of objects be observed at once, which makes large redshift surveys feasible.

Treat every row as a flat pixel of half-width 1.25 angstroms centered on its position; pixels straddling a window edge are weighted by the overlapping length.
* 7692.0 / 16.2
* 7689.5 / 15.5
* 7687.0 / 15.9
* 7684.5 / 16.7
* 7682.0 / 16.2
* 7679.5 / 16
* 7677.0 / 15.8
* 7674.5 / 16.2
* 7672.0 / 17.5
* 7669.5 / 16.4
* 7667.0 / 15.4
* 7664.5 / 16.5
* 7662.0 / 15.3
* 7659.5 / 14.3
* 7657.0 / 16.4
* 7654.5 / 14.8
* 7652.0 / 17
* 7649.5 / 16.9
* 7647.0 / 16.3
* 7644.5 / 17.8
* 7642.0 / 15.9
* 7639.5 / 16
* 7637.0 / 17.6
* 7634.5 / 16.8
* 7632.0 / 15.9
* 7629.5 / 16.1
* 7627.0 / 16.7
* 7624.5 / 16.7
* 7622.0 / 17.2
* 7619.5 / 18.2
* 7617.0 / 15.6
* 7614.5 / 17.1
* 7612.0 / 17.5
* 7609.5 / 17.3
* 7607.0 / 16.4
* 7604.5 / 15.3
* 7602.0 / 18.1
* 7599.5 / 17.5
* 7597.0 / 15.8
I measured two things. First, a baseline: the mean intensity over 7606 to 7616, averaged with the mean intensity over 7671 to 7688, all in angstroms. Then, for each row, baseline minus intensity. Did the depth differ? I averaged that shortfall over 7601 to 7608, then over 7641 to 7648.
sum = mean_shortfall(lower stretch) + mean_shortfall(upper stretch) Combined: 0.1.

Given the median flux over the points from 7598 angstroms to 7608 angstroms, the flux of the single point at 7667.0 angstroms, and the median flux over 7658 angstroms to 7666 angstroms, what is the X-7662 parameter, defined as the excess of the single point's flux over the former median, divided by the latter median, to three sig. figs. -0.101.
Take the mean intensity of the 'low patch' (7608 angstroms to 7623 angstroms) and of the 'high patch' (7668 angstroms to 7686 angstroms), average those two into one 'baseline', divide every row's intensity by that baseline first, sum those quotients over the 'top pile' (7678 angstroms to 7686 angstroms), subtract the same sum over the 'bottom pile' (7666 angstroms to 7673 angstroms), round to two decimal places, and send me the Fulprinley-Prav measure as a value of -0.02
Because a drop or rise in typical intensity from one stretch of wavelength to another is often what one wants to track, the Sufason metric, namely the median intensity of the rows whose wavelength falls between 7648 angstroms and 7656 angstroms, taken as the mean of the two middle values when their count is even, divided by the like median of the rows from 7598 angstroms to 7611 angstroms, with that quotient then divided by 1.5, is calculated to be 0.651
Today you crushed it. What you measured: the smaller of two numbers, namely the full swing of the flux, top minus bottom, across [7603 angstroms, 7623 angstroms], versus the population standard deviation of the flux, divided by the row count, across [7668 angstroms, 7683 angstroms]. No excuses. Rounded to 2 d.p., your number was 0.55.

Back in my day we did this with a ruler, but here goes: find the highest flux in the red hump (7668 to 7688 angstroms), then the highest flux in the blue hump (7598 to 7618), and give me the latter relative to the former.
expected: 1.03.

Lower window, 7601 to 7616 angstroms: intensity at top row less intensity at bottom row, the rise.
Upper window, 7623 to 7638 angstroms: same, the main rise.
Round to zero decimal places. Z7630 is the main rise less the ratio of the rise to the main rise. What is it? 2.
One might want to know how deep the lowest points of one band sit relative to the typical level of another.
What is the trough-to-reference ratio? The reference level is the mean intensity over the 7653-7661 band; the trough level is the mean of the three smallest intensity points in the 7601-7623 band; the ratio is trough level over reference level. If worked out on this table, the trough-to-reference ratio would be 1.04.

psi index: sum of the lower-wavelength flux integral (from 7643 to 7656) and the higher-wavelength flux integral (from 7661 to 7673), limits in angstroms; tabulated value 410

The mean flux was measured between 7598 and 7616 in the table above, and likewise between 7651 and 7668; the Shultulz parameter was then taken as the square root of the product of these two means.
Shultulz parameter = 16.3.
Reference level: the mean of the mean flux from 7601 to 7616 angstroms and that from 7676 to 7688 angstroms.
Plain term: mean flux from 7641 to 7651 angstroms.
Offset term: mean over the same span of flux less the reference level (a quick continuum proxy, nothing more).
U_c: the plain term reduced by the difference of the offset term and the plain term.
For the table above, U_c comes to 33.3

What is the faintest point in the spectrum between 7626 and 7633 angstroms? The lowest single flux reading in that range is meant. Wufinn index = 15.9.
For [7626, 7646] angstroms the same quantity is 15.9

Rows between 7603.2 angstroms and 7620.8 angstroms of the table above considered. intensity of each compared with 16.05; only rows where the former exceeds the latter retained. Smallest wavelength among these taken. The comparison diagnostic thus 7607.0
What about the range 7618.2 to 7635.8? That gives 7619.5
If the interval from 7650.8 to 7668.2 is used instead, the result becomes 7652.0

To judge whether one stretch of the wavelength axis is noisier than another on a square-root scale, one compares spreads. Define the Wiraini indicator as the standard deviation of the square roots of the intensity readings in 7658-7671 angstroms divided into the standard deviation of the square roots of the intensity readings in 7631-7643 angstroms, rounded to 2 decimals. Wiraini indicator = 0.80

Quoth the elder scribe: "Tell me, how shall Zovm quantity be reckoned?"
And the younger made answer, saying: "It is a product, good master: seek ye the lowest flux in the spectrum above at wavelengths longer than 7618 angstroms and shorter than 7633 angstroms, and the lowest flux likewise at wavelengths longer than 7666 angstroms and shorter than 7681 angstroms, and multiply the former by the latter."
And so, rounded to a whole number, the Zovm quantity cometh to 245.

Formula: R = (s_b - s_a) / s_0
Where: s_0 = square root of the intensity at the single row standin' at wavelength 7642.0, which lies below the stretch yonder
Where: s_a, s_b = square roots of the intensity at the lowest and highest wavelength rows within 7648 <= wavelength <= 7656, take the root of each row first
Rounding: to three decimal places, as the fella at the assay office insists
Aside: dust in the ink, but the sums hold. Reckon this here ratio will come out -0.066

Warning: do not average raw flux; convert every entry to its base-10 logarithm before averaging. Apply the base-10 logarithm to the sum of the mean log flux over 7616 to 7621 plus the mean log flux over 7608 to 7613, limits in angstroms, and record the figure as 0.392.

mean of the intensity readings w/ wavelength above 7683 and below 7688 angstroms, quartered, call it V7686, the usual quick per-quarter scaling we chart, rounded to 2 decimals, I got 4.08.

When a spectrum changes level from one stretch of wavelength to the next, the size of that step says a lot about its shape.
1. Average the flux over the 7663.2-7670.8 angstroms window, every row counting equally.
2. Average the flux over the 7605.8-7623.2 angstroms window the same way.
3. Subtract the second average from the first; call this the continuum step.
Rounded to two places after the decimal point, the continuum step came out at -0.94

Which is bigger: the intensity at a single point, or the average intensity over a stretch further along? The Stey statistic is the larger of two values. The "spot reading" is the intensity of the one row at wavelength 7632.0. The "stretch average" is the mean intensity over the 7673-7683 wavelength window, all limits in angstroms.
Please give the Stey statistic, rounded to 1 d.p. 16.1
